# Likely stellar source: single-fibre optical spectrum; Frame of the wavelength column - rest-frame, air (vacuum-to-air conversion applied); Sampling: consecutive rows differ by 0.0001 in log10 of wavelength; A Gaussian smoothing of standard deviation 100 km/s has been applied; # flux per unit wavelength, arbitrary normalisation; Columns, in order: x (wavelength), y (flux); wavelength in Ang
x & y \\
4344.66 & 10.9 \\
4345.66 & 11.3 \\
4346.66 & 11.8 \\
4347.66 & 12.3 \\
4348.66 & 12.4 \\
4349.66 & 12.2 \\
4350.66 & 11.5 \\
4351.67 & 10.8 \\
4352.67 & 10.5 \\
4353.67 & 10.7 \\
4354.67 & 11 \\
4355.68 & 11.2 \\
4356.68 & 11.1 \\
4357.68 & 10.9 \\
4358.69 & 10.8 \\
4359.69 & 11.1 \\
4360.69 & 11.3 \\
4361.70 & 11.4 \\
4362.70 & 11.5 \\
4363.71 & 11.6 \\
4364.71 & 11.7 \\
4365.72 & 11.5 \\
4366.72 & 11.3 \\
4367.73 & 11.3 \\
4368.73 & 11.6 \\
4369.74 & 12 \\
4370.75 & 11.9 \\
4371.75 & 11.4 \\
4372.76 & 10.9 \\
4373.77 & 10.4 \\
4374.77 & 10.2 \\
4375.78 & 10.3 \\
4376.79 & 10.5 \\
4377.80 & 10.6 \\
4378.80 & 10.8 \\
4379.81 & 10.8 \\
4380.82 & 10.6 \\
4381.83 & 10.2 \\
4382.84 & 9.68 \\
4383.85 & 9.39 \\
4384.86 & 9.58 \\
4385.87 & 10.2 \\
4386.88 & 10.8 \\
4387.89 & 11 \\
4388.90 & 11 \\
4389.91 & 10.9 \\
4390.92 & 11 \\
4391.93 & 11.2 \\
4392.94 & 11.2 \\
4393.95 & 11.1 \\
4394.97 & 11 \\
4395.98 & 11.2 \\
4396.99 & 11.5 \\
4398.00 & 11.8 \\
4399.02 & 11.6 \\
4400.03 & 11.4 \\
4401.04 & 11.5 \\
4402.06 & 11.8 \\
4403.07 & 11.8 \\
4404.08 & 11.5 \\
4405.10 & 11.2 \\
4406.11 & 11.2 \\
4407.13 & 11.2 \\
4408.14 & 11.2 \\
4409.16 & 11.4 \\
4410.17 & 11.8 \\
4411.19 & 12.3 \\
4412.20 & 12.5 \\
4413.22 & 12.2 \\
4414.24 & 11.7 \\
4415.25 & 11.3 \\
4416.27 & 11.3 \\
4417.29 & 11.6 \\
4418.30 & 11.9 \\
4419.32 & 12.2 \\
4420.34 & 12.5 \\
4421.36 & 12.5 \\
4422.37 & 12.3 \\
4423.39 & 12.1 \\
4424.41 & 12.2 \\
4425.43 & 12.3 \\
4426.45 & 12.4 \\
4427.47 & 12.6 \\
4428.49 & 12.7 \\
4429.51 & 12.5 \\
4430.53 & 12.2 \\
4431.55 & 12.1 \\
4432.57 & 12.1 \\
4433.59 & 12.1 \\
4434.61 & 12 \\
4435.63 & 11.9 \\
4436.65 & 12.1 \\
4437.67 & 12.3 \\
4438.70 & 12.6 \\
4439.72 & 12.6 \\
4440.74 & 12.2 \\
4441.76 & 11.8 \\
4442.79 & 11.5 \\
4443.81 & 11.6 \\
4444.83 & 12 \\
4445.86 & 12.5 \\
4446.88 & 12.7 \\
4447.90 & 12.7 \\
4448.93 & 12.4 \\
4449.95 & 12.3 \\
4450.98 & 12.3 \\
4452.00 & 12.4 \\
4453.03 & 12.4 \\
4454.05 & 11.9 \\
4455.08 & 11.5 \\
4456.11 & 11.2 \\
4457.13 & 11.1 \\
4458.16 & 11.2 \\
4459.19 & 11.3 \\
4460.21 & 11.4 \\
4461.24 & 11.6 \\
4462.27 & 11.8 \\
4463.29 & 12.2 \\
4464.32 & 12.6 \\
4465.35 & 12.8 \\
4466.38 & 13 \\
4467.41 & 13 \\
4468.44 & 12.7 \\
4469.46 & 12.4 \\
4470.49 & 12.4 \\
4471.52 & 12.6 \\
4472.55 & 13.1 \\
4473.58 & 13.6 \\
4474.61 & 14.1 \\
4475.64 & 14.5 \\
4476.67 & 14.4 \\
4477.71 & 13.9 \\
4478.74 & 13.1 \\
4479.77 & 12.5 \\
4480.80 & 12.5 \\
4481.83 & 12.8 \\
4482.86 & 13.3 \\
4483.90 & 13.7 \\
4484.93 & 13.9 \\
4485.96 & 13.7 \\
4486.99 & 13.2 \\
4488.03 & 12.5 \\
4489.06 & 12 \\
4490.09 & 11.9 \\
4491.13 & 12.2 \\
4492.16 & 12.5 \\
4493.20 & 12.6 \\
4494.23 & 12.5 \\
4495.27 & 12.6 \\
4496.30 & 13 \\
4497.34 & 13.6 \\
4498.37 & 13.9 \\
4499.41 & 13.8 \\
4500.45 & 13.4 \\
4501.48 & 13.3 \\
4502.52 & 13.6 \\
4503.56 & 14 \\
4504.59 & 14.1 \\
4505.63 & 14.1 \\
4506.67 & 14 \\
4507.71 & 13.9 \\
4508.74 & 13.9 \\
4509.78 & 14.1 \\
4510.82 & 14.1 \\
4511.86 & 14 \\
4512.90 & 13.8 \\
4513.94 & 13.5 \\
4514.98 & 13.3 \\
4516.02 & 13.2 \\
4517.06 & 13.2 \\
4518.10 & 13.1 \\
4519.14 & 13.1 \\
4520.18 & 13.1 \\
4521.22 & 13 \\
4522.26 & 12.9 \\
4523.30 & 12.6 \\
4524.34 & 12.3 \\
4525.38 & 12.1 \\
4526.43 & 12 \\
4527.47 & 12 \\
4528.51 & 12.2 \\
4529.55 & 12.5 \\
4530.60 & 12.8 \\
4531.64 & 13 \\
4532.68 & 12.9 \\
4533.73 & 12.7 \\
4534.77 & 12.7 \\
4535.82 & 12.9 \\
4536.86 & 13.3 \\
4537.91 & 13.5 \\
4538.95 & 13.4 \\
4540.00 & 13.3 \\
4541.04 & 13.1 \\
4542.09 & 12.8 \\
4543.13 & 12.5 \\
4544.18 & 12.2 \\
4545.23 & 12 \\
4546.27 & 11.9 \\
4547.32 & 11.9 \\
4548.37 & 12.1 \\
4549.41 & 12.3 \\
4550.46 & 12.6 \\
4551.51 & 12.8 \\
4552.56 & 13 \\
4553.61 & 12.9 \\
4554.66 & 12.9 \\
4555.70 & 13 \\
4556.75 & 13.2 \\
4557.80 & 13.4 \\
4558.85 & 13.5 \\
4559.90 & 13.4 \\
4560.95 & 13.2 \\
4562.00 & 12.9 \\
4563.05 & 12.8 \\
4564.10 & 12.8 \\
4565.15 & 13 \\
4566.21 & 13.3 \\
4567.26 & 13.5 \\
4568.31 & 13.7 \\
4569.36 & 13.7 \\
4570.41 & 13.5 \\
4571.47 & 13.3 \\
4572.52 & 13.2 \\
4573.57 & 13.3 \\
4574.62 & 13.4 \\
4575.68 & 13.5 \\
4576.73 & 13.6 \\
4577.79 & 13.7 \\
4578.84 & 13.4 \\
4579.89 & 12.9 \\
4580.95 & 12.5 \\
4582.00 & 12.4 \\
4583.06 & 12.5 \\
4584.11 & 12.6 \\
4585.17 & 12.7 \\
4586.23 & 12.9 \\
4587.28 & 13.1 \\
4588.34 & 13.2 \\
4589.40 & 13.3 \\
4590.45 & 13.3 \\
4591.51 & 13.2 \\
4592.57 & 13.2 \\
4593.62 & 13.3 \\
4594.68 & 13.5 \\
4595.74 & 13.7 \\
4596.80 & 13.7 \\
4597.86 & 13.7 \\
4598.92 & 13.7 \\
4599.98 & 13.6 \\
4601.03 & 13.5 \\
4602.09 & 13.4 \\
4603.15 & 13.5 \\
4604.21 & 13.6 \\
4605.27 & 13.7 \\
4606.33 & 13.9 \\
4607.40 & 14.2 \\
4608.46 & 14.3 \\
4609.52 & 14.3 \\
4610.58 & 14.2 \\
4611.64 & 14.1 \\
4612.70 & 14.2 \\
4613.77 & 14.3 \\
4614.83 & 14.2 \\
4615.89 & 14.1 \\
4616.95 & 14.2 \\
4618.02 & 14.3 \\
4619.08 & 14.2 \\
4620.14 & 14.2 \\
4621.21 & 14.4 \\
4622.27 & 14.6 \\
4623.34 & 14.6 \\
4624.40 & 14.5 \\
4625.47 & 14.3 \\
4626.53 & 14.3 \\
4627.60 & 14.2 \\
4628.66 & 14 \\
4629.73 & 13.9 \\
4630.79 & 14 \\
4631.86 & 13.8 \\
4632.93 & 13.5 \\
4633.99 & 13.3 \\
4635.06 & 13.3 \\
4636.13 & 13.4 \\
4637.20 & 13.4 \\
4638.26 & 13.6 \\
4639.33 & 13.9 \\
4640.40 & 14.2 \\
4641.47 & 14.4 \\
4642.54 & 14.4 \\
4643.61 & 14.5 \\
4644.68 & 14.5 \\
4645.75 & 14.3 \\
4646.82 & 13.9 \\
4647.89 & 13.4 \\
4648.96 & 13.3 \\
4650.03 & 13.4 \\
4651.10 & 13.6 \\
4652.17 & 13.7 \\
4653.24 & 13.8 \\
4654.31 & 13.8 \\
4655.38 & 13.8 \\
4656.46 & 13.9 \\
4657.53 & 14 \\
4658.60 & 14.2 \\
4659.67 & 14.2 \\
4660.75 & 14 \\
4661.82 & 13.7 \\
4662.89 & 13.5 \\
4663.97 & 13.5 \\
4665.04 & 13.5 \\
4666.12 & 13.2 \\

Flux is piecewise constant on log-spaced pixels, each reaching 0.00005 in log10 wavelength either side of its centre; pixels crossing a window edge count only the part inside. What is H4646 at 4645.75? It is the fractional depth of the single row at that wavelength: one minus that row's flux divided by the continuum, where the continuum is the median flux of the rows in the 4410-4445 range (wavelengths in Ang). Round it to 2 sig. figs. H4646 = -0.17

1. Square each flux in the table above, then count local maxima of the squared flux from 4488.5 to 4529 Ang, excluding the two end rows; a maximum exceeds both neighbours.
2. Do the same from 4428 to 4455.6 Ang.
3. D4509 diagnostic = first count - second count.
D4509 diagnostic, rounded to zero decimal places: 2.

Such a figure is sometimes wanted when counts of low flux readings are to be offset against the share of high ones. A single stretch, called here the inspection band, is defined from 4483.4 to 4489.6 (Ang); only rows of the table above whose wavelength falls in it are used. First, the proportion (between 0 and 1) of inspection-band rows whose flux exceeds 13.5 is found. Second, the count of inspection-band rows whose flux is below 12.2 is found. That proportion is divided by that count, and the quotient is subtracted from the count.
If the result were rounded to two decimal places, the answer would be 0.50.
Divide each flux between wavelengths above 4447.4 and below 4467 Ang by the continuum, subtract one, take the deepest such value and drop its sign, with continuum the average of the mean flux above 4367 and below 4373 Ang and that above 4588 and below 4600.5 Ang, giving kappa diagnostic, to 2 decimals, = 0.11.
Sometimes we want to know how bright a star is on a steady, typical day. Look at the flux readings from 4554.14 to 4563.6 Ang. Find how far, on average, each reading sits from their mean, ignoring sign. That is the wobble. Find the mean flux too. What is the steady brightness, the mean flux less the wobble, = 12.9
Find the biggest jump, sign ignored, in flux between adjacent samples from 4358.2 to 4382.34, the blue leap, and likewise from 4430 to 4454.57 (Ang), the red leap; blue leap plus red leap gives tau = 1.00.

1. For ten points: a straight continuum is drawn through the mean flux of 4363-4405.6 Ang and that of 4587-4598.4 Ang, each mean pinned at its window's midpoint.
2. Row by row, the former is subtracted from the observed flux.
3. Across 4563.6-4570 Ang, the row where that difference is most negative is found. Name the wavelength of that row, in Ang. 4564.10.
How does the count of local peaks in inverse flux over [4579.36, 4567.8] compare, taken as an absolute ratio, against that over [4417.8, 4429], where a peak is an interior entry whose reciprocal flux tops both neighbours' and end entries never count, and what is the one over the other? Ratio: 1.0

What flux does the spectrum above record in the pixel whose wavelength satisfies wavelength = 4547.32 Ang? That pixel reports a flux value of 11.9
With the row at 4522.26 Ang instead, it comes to 12.9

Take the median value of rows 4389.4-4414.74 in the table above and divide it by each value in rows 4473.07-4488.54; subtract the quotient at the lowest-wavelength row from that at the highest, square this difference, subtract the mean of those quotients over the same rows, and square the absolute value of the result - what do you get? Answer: 0.71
